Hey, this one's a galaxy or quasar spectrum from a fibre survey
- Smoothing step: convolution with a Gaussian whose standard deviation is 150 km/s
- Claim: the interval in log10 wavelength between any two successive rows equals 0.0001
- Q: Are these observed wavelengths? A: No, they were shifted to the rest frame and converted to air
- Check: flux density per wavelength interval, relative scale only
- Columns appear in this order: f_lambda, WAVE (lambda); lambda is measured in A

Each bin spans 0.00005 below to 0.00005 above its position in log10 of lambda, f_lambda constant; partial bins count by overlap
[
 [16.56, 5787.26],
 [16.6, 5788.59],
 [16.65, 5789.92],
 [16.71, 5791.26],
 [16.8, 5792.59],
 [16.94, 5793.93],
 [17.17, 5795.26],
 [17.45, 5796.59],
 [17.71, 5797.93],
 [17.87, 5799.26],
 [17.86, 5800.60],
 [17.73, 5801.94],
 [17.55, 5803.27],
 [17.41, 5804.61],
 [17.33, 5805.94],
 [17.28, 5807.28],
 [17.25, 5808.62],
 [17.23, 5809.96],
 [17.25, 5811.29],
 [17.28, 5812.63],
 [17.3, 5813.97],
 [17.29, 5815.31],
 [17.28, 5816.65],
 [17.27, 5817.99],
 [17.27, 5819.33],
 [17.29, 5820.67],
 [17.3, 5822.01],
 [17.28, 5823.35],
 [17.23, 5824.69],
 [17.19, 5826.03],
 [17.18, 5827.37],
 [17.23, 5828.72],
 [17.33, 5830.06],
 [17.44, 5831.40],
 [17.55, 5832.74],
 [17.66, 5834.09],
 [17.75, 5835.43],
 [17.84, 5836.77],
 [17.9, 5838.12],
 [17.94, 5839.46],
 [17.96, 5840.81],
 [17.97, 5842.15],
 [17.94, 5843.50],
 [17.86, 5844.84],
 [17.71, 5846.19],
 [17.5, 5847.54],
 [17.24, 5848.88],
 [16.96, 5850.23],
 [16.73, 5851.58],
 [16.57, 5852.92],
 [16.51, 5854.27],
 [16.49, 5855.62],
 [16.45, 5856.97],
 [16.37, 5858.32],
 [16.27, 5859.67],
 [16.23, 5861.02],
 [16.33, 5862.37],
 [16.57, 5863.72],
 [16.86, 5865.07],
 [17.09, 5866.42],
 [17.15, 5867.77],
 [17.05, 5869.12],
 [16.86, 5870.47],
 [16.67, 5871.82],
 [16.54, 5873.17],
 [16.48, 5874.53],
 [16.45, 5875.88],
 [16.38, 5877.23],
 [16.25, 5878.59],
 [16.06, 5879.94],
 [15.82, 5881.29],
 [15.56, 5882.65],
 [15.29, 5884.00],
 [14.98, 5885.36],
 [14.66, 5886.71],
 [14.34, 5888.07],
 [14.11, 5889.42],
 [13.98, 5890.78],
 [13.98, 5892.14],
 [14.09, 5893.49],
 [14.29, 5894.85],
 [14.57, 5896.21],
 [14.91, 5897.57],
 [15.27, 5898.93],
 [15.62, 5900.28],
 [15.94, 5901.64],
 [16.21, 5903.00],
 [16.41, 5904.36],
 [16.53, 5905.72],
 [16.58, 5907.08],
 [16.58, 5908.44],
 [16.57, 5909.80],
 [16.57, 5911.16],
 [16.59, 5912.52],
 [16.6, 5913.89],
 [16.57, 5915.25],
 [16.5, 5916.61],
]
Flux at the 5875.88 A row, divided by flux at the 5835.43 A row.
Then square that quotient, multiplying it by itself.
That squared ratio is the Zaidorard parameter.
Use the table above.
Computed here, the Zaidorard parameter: 0.86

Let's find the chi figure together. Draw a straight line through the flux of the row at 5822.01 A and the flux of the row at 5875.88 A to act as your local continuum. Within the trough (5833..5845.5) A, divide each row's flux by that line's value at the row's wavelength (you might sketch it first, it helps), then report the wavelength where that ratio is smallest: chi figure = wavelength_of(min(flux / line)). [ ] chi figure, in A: 5834.09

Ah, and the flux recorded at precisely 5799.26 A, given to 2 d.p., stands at 17.87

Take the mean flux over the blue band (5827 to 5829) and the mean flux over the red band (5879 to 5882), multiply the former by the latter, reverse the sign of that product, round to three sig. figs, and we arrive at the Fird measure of -274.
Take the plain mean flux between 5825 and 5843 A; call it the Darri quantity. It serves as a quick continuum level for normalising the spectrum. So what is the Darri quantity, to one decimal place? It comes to 17.6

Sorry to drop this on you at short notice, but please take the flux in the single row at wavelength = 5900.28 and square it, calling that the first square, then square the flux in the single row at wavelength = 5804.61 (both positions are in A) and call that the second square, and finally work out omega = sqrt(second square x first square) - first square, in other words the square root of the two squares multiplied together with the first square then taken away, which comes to 28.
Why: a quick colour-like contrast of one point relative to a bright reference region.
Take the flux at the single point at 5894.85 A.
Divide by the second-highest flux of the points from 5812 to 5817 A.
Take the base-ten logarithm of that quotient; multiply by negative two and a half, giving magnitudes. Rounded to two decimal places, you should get 0.21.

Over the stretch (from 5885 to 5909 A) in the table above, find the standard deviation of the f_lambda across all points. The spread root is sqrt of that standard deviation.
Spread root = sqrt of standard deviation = 1.0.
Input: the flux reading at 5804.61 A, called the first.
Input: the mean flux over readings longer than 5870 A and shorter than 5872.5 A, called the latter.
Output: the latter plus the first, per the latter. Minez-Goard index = 2.04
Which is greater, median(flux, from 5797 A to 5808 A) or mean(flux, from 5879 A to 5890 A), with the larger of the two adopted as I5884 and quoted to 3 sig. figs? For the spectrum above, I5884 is 17.6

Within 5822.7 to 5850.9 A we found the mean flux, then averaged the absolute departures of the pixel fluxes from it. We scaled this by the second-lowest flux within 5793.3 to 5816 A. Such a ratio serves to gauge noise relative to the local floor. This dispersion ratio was 0.017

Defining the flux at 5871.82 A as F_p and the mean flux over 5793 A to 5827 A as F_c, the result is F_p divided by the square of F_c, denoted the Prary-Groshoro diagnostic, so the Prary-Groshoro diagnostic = 0.055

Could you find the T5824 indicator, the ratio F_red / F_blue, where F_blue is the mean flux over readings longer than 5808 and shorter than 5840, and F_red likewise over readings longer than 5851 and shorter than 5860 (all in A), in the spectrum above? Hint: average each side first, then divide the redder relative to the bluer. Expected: 0.948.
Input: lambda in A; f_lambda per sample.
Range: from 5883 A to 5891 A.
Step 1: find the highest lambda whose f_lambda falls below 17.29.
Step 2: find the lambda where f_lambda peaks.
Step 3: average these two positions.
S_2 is 5887.4 A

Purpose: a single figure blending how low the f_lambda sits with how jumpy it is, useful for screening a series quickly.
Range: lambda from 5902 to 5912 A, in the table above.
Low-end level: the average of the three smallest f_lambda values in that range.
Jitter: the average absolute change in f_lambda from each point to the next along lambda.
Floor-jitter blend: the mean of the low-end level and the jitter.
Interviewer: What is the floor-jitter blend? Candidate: 8.2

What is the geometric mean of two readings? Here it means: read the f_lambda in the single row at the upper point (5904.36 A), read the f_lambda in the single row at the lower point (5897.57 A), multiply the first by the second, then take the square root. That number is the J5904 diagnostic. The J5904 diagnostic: 15.6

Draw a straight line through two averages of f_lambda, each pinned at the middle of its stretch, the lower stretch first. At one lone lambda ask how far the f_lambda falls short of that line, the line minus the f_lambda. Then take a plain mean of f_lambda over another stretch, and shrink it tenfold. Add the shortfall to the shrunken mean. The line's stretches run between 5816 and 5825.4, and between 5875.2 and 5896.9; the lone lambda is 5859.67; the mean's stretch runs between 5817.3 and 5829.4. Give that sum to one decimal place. 1.4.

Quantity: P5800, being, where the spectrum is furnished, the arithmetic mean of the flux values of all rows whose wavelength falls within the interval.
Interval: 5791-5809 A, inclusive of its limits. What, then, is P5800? 17.4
